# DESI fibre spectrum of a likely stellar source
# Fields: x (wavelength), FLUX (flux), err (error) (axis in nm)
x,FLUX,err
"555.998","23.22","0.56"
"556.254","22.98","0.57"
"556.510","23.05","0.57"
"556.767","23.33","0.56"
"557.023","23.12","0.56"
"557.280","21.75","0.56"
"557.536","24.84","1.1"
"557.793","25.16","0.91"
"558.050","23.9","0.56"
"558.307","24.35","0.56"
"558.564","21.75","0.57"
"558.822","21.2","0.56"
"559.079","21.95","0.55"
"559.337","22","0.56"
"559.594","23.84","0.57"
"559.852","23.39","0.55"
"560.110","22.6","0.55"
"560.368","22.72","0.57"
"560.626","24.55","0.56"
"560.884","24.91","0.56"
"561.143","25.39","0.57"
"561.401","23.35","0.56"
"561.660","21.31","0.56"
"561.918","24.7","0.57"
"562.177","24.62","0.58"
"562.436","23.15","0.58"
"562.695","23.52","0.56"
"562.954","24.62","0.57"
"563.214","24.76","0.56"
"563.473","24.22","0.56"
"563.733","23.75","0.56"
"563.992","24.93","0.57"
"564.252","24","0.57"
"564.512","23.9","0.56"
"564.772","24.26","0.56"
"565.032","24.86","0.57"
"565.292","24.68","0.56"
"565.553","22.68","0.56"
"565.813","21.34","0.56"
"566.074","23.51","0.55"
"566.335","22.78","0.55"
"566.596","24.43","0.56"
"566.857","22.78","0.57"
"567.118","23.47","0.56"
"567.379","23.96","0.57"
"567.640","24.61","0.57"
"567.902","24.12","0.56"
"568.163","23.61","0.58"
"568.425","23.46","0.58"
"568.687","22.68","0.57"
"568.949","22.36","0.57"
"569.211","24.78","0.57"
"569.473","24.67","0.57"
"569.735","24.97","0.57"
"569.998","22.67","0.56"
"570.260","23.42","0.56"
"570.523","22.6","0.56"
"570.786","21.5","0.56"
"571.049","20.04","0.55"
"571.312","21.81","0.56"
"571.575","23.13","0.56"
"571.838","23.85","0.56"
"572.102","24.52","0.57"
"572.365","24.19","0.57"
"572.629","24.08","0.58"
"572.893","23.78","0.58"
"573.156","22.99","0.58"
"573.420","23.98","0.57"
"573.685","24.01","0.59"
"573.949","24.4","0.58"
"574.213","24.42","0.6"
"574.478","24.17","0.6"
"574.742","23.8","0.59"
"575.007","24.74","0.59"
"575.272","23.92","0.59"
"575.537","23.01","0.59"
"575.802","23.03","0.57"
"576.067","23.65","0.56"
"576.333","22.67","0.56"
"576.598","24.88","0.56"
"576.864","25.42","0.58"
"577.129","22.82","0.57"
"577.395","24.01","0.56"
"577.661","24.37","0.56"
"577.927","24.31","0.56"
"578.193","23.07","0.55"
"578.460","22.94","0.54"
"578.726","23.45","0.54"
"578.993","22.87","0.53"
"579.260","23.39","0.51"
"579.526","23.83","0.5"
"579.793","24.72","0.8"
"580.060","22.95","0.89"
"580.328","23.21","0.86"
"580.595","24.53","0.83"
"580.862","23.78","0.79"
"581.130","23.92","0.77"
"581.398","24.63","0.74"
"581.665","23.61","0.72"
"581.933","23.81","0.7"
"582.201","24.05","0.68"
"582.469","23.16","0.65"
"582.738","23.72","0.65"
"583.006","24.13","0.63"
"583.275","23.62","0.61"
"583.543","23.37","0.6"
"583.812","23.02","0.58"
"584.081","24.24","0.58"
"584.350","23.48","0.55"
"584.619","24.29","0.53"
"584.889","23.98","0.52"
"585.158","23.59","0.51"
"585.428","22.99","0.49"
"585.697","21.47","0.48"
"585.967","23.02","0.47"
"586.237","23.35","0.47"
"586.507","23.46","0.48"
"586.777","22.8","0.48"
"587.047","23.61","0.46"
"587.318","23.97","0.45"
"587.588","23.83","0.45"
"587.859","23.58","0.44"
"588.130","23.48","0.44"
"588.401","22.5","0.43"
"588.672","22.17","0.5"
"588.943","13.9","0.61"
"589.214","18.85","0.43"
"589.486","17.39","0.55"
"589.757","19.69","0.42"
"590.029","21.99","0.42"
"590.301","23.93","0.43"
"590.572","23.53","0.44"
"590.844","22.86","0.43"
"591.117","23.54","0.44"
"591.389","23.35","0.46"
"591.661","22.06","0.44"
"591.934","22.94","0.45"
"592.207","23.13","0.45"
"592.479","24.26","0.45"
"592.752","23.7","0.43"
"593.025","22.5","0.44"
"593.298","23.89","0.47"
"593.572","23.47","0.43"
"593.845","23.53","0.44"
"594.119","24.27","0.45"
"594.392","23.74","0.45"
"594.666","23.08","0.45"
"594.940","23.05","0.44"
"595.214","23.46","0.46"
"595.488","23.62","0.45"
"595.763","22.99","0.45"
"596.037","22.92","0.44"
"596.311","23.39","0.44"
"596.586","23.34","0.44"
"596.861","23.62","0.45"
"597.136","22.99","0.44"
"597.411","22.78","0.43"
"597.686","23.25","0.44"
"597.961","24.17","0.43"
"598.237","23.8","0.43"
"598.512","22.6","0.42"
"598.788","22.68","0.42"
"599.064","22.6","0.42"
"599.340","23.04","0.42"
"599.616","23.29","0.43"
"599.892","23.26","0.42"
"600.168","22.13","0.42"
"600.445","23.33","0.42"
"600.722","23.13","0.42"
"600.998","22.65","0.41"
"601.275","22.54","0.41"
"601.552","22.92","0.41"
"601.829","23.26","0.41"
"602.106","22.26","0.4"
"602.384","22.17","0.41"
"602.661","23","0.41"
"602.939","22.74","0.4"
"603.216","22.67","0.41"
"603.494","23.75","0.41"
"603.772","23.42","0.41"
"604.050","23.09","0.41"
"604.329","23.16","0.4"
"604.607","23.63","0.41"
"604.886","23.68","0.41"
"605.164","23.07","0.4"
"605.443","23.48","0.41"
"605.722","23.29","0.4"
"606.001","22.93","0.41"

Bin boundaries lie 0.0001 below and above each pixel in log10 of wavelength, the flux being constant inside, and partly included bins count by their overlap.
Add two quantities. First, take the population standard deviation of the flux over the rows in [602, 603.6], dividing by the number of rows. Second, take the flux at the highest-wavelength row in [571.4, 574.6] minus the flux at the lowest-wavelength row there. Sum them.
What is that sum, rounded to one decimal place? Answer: 1.6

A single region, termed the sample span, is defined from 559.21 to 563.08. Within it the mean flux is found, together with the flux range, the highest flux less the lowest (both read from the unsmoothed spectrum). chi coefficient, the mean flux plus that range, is 27.7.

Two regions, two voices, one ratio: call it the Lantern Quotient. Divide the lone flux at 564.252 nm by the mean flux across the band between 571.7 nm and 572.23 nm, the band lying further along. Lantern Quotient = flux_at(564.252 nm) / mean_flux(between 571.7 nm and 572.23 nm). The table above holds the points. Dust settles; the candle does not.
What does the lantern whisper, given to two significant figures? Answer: 0.99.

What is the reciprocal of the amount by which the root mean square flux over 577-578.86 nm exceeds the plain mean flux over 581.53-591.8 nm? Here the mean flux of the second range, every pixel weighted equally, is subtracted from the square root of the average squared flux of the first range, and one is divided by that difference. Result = 1.17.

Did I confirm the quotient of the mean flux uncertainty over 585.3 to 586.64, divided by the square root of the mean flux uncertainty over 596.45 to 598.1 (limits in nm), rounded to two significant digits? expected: 0.72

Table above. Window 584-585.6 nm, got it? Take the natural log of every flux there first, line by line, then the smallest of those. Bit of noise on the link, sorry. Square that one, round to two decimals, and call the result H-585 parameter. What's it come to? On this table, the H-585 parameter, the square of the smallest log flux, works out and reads 9.83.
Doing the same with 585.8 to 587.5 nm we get 9.78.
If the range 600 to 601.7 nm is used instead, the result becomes 9.59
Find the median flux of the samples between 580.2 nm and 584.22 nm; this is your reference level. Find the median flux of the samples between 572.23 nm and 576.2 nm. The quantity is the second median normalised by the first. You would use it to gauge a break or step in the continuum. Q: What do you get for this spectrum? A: 1.008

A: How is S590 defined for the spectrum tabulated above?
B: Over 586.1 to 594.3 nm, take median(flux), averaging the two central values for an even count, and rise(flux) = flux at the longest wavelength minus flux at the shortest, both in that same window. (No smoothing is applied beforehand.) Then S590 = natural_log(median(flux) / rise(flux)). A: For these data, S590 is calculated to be 3.2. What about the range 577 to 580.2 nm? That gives 5.2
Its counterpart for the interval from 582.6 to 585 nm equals 4.5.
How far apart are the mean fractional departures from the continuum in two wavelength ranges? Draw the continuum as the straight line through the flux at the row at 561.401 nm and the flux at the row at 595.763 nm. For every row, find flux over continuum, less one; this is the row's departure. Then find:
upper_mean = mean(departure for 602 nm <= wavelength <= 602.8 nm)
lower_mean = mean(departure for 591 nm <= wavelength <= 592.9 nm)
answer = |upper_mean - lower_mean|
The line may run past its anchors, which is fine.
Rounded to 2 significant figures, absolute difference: 0.030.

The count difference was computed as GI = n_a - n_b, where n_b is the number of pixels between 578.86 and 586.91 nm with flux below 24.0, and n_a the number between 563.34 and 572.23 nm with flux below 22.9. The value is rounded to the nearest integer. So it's -12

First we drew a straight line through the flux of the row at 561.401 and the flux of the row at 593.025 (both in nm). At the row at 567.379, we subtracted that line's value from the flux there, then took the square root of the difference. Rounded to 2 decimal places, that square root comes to 0.88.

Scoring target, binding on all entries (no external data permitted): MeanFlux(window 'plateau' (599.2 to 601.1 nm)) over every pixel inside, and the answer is 23.0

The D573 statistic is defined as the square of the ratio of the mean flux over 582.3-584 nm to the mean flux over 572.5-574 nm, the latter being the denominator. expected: 0.97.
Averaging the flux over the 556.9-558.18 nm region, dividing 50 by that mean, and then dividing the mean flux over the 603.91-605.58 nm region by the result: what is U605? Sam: 11.1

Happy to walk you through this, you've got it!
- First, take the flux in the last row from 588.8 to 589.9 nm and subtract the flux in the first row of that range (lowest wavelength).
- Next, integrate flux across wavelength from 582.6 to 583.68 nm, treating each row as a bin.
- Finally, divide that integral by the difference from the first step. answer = 4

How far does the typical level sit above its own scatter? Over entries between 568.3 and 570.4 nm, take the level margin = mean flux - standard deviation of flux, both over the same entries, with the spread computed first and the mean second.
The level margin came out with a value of 22.6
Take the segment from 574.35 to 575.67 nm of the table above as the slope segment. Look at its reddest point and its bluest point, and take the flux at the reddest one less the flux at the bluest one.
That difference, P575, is -1.2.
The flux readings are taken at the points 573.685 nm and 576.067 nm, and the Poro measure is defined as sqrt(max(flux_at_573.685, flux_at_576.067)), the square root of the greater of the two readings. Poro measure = 4.90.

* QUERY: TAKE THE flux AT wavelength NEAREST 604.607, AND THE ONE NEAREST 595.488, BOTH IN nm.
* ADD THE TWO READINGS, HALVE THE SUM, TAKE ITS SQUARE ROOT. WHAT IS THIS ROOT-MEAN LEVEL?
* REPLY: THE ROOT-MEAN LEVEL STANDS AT 4.861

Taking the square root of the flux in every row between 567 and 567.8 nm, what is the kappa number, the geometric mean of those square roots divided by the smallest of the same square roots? 1.01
